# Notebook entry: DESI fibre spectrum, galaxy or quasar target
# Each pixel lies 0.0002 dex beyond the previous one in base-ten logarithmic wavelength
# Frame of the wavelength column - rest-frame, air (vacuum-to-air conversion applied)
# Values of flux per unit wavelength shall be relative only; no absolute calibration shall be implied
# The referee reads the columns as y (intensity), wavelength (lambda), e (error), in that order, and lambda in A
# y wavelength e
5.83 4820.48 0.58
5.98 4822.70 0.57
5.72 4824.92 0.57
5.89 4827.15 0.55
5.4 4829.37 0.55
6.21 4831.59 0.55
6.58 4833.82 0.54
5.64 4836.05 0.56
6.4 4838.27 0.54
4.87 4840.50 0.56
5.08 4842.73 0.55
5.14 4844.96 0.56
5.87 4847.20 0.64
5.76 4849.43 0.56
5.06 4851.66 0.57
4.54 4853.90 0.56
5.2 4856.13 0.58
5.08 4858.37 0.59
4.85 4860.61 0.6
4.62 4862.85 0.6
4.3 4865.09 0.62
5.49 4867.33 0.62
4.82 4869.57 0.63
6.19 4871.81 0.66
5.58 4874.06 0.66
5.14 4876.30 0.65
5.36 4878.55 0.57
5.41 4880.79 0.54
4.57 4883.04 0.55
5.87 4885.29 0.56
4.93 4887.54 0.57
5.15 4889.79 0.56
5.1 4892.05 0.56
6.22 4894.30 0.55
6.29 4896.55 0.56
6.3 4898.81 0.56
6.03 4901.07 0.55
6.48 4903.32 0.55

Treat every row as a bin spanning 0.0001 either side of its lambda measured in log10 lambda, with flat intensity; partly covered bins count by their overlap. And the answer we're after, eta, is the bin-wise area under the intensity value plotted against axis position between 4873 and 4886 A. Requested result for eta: 69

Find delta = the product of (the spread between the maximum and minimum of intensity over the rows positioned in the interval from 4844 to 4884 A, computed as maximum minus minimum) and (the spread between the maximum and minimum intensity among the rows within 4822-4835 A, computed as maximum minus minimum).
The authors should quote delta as 2.2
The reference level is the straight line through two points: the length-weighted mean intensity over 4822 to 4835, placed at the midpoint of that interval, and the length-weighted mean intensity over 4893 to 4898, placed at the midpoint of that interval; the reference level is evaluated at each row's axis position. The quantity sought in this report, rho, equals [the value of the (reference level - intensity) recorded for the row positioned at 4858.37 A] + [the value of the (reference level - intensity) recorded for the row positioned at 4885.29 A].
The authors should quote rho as 1.3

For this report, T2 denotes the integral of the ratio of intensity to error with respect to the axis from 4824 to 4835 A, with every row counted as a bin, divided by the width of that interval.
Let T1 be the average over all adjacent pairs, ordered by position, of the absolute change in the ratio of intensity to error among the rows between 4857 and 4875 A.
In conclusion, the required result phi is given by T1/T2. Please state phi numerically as 0.098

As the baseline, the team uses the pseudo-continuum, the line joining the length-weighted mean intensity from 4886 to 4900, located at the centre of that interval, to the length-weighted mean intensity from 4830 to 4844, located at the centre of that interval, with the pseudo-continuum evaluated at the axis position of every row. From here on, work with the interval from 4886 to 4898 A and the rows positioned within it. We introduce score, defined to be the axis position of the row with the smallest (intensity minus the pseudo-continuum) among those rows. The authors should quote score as 4887.54 A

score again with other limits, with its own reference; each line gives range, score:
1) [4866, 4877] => 4869.57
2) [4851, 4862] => 4853.90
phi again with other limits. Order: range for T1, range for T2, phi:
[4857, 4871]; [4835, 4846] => 0.098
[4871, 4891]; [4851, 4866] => 0.151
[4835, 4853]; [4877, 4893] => 0.124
